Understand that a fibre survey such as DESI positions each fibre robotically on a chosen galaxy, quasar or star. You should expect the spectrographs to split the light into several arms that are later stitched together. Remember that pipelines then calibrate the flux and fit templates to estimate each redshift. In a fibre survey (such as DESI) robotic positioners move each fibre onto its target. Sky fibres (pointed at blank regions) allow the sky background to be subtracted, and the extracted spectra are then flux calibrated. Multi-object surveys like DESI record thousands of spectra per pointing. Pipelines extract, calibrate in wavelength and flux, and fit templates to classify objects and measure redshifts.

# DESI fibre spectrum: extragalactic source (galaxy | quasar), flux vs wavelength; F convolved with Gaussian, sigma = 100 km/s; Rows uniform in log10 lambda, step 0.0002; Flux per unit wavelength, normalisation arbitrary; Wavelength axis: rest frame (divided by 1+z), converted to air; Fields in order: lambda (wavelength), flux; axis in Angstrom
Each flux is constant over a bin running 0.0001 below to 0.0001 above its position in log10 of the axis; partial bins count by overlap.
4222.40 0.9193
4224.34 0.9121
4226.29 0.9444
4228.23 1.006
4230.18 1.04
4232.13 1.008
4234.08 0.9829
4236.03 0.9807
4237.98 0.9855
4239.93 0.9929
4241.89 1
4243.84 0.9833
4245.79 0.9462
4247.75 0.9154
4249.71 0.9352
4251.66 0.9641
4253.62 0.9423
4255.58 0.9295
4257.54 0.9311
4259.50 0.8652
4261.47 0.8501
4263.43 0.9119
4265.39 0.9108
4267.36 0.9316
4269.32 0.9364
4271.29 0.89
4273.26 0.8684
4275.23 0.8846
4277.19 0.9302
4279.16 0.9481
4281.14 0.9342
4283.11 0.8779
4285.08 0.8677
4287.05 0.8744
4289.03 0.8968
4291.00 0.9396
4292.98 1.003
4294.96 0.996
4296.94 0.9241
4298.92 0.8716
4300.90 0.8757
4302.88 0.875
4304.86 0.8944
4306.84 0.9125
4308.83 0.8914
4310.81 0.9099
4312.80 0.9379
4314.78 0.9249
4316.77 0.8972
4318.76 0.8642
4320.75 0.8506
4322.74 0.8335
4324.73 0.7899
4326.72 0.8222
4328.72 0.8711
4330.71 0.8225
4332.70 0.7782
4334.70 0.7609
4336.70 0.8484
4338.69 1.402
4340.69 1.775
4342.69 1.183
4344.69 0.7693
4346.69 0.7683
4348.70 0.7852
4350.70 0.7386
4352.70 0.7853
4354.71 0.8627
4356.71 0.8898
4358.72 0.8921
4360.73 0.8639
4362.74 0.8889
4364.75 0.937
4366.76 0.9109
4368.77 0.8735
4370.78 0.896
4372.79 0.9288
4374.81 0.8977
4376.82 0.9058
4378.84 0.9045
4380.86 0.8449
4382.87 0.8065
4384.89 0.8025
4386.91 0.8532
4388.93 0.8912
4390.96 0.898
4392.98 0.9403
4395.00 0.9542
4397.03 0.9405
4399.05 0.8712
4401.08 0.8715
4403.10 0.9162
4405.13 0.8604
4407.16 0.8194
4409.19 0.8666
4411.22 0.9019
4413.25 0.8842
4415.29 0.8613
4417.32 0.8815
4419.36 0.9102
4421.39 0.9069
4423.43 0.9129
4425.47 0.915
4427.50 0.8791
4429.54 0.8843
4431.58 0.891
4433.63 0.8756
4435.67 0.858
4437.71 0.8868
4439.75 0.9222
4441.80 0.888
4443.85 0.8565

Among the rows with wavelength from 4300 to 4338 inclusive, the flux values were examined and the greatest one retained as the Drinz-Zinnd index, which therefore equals 0.9379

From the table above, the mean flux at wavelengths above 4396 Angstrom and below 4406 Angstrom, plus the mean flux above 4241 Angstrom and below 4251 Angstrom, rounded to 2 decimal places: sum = 1.85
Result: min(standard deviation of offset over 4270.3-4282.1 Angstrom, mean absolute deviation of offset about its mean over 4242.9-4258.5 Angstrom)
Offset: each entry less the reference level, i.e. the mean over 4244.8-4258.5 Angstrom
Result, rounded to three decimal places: 0.016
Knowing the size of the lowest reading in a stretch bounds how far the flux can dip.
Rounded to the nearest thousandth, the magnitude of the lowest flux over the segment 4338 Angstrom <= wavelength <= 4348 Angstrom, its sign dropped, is 0.768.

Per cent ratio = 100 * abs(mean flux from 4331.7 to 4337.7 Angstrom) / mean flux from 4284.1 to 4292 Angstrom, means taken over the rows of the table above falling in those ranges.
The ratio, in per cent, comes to 89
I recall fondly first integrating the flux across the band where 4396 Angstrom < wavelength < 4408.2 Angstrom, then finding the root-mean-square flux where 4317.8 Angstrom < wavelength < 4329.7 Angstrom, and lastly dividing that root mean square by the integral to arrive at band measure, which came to 0.078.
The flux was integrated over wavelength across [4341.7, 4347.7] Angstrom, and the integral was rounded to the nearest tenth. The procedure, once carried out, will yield 5.4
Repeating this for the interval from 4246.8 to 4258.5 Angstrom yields 11.0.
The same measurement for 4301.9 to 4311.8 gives 8.9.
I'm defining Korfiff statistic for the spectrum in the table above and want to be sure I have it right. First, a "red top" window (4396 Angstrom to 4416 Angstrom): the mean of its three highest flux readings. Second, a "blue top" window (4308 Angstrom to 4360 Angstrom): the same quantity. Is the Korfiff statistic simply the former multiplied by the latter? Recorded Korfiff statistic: 1.34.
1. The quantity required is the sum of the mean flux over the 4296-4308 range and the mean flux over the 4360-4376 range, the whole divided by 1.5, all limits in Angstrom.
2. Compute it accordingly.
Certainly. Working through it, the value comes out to 1.195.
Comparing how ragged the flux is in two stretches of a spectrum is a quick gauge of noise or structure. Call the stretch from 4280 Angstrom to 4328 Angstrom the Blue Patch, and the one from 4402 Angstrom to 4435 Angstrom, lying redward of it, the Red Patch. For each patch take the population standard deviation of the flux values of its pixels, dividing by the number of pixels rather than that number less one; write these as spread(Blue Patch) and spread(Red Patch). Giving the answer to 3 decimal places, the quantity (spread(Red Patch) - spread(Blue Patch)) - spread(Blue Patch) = -0.071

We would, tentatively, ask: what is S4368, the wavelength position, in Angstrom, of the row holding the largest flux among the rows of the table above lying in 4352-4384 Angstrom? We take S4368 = 4364.75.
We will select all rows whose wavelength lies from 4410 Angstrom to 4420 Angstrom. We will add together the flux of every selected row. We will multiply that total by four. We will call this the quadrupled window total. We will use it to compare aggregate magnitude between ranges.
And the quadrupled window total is 17.8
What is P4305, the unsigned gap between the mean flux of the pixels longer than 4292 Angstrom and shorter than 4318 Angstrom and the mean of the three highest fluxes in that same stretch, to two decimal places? 0.06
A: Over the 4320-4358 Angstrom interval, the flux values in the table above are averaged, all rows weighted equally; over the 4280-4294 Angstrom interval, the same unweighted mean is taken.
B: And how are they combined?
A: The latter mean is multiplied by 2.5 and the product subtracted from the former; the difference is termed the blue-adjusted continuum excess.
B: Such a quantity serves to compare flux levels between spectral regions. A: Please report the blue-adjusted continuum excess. -1.37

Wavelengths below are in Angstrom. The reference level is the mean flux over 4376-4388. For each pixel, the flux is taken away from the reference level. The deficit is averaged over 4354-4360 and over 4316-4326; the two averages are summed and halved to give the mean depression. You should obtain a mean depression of -0.01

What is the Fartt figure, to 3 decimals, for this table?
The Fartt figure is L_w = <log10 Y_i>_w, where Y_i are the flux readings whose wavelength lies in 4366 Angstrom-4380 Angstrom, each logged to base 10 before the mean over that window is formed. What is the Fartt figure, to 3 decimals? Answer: -0.045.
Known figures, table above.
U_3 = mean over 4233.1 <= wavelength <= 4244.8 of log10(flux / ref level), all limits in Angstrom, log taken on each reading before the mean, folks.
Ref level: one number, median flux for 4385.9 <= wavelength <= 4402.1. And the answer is 0.043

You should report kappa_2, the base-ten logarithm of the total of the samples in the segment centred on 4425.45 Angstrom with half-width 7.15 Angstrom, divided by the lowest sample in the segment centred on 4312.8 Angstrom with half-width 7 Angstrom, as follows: 0.86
